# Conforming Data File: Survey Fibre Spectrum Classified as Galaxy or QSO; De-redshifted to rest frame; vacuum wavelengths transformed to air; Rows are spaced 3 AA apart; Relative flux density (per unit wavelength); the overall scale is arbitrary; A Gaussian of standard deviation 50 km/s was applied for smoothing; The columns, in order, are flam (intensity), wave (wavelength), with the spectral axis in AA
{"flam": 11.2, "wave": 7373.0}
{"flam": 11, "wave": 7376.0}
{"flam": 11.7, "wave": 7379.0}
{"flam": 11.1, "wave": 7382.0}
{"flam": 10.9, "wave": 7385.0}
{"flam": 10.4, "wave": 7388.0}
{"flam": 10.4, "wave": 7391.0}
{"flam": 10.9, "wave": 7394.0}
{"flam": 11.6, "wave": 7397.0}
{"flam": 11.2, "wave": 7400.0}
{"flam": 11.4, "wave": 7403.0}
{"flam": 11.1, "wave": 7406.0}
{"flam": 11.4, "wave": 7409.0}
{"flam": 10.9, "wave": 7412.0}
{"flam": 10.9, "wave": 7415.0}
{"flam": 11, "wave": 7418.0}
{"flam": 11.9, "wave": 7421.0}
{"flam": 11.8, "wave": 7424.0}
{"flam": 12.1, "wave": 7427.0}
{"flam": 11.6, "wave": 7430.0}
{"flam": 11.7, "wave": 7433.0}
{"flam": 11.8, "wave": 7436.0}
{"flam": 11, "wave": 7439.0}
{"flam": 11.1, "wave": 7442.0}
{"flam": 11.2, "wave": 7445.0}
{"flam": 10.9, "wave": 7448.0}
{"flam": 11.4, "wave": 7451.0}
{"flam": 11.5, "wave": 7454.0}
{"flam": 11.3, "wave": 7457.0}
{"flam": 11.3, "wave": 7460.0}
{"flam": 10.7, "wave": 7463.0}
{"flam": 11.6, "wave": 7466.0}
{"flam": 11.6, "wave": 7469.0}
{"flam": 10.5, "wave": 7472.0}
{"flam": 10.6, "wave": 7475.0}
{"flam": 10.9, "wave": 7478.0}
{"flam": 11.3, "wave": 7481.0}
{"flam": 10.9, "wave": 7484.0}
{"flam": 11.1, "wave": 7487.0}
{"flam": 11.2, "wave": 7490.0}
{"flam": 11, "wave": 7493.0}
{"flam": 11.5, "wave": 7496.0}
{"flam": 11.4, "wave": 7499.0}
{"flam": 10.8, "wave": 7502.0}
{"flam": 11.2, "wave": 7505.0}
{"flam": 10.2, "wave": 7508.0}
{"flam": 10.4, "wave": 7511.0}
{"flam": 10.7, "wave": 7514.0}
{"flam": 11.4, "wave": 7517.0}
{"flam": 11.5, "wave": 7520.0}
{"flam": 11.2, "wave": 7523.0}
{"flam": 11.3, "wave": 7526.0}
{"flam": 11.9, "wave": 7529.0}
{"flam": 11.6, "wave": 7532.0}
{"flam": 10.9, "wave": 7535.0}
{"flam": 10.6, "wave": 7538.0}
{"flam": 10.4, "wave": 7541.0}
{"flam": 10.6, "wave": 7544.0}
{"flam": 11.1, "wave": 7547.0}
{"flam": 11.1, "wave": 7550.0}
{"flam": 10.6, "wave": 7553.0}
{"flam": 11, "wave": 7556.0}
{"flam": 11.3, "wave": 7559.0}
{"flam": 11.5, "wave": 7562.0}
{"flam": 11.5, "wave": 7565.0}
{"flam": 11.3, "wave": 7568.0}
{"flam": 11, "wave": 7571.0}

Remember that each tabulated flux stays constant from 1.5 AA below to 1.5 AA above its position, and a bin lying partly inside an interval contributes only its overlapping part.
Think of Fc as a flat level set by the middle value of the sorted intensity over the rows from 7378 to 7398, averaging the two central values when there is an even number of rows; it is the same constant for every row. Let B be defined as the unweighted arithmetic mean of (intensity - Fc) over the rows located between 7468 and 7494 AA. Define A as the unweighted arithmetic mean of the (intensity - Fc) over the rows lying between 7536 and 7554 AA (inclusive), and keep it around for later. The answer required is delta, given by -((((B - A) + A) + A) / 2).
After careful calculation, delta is 0.03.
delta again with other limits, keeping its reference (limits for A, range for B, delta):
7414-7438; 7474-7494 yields -0.40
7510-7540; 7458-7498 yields -0.22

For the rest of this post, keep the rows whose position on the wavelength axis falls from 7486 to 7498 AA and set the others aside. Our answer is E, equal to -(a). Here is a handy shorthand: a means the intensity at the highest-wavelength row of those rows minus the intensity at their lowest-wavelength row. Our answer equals -0.4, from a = 0.40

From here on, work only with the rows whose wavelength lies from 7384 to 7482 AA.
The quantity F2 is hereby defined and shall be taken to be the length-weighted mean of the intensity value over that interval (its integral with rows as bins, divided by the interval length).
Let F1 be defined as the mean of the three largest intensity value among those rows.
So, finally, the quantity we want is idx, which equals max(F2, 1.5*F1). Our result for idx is 17.9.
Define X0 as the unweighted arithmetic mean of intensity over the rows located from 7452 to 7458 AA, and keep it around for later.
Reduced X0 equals 11.4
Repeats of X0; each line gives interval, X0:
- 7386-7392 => 10.4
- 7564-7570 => 11.4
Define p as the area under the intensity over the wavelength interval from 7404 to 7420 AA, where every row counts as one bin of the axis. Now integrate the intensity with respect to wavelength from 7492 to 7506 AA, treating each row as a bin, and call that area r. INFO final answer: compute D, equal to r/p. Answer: 0.88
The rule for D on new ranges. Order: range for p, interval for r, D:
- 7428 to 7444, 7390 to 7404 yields 0.85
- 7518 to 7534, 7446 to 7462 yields 0.98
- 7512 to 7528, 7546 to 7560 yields 0.86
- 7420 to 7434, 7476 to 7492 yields 1.07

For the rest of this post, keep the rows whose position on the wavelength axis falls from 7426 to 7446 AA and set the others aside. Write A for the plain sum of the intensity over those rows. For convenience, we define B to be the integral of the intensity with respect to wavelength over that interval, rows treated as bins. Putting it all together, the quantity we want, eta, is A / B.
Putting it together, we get 0.350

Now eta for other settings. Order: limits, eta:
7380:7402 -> 0.317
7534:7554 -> 0.350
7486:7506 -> 0.350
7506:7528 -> 0.317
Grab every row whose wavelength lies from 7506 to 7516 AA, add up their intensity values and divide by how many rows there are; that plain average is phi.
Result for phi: 10.4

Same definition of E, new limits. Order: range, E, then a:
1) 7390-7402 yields -0.8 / 0.80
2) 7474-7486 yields -0.3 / 0.30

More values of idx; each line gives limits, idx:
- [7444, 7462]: 17.1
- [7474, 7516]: 17.1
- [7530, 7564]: 17.2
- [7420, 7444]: 17.9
